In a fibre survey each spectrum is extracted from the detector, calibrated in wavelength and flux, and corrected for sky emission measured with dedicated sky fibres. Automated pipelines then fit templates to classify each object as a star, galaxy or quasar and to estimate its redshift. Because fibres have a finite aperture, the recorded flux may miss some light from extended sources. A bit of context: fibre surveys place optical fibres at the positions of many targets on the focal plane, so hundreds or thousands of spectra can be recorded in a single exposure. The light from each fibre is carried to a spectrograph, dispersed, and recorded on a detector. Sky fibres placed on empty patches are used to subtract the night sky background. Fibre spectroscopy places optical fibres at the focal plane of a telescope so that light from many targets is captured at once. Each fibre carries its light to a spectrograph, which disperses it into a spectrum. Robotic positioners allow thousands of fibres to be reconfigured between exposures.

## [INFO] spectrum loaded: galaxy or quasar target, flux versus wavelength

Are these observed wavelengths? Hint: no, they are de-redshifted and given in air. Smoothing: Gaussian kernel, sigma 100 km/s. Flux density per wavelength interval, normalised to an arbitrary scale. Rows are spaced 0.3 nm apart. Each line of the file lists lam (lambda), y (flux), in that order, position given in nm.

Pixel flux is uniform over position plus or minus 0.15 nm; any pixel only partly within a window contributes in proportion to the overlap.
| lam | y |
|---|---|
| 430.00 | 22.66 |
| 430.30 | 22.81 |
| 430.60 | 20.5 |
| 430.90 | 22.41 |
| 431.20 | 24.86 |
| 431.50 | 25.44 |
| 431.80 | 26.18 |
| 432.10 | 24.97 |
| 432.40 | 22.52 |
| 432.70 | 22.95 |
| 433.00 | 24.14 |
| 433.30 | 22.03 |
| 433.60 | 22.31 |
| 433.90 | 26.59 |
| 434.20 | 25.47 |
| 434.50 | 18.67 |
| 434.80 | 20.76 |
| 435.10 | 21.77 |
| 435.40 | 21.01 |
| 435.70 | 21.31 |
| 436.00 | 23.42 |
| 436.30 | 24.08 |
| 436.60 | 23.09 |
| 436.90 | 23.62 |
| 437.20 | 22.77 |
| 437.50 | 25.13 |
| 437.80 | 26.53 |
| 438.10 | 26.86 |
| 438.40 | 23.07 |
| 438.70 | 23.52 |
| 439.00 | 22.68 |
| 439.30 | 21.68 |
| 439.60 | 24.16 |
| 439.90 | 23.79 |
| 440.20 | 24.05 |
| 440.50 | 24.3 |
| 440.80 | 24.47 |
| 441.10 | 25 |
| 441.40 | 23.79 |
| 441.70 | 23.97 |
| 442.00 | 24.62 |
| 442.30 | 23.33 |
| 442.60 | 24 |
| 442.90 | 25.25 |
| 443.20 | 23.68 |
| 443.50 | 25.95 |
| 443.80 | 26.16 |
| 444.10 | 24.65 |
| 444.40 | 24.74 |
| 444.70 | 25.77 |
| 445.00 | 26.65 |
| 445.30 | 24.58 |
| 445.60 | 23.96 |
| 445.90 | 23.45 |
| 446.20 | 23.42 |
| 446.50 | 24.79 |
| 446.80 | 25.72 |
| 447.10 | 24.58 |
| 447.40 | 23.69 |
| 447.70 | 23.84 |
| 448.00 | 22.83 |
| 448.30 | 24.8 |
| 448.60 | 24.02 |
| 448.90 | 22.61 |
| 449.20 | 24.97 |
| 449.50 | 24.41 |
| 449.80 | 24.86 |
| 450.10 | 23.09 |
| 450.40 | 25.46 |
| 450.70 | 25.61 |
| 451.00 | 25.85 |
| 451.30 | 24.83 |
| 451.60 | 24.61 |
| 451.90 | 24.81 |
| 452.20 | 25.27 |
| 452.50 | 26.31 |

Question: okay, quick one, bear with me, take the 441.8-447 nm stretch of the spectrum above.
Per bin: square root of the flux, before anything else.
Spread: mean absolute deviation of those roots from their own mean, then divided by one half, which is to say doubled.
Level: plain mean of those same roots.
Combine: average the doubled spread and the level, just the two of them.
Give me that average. 2.57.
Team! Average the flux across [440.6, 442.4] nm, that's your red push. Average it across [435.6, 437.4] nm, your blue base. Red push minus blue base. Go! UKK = 1.1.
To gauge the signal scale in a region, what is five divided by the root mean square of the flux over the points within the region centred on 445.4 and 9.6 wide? 0.205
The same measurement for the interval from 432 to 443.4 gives 0.212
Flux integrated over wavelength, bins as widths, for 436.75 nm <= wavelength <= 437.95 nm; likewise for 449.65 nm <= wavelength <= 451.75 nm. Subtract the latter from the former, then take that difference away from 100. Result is 123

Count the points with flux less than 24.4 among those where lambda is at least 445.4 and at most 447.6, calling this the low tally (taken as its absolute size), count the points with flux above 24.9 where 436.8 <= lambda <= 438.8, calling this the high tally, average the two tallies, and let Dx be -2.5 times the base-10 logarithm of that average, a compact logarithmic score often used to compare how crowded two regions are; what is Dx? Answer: -1.36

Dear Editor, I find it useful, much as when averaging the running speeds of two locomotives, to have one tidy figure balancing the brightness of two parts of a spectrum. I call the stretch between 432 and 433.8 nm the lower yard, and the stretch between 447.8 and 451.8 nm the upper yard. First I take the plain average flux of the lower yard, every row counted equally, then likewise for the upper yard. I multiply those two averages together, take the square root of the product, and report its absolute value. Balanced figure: 23.8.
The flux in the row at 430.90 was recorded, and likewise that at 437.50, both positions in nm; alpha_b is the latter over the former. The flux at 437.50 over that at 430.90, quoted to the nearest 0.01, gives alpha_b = 1.12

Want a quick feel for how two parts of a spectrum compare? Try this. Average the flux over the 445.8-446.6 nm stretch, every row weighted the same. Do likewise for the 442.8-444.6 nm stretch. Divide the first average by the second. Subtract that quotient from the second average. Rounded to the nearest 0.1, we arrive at 24.1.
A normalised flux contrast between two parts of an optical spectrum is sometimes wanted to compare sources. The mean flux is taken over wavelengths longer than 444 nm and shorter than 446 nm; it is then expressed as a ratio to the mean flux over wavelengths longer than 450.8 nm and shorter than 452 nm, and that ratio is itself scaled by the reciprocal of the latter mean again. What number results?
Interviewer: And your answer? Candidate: 0.0396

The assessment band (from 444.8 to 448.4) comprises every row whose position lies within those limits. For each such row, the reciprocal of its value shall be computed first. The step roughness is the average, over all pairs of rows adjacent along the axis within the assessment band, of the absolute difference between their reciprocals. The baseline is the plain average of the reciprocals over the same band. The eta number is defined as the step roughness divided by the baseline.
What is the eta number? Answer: 0.0396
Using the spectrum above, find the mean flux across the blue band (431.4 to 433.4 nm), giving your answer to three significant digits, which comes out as 24.0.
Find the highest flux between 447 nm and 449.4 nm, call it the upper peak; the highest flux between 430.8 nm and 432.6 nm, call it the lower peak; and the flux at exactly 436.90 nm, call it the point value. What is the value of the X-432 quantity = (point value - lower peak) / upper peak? -0.103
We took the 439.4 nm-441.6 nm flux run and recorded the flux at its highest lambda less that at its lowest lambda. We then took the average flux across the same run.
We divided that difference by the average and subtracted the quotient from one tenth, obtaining 0.115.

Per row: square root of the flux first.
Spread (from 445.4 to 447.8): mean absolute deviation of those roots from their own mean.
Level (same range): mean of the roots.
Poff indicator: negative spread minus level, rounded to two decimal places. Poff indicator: -4.98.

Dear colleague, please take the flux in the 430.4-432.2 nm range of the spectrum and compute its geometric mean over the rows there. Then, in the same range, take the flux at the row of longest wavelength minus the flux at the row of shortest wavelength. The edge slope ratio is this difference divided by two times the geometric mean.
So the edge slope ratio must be 0.09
